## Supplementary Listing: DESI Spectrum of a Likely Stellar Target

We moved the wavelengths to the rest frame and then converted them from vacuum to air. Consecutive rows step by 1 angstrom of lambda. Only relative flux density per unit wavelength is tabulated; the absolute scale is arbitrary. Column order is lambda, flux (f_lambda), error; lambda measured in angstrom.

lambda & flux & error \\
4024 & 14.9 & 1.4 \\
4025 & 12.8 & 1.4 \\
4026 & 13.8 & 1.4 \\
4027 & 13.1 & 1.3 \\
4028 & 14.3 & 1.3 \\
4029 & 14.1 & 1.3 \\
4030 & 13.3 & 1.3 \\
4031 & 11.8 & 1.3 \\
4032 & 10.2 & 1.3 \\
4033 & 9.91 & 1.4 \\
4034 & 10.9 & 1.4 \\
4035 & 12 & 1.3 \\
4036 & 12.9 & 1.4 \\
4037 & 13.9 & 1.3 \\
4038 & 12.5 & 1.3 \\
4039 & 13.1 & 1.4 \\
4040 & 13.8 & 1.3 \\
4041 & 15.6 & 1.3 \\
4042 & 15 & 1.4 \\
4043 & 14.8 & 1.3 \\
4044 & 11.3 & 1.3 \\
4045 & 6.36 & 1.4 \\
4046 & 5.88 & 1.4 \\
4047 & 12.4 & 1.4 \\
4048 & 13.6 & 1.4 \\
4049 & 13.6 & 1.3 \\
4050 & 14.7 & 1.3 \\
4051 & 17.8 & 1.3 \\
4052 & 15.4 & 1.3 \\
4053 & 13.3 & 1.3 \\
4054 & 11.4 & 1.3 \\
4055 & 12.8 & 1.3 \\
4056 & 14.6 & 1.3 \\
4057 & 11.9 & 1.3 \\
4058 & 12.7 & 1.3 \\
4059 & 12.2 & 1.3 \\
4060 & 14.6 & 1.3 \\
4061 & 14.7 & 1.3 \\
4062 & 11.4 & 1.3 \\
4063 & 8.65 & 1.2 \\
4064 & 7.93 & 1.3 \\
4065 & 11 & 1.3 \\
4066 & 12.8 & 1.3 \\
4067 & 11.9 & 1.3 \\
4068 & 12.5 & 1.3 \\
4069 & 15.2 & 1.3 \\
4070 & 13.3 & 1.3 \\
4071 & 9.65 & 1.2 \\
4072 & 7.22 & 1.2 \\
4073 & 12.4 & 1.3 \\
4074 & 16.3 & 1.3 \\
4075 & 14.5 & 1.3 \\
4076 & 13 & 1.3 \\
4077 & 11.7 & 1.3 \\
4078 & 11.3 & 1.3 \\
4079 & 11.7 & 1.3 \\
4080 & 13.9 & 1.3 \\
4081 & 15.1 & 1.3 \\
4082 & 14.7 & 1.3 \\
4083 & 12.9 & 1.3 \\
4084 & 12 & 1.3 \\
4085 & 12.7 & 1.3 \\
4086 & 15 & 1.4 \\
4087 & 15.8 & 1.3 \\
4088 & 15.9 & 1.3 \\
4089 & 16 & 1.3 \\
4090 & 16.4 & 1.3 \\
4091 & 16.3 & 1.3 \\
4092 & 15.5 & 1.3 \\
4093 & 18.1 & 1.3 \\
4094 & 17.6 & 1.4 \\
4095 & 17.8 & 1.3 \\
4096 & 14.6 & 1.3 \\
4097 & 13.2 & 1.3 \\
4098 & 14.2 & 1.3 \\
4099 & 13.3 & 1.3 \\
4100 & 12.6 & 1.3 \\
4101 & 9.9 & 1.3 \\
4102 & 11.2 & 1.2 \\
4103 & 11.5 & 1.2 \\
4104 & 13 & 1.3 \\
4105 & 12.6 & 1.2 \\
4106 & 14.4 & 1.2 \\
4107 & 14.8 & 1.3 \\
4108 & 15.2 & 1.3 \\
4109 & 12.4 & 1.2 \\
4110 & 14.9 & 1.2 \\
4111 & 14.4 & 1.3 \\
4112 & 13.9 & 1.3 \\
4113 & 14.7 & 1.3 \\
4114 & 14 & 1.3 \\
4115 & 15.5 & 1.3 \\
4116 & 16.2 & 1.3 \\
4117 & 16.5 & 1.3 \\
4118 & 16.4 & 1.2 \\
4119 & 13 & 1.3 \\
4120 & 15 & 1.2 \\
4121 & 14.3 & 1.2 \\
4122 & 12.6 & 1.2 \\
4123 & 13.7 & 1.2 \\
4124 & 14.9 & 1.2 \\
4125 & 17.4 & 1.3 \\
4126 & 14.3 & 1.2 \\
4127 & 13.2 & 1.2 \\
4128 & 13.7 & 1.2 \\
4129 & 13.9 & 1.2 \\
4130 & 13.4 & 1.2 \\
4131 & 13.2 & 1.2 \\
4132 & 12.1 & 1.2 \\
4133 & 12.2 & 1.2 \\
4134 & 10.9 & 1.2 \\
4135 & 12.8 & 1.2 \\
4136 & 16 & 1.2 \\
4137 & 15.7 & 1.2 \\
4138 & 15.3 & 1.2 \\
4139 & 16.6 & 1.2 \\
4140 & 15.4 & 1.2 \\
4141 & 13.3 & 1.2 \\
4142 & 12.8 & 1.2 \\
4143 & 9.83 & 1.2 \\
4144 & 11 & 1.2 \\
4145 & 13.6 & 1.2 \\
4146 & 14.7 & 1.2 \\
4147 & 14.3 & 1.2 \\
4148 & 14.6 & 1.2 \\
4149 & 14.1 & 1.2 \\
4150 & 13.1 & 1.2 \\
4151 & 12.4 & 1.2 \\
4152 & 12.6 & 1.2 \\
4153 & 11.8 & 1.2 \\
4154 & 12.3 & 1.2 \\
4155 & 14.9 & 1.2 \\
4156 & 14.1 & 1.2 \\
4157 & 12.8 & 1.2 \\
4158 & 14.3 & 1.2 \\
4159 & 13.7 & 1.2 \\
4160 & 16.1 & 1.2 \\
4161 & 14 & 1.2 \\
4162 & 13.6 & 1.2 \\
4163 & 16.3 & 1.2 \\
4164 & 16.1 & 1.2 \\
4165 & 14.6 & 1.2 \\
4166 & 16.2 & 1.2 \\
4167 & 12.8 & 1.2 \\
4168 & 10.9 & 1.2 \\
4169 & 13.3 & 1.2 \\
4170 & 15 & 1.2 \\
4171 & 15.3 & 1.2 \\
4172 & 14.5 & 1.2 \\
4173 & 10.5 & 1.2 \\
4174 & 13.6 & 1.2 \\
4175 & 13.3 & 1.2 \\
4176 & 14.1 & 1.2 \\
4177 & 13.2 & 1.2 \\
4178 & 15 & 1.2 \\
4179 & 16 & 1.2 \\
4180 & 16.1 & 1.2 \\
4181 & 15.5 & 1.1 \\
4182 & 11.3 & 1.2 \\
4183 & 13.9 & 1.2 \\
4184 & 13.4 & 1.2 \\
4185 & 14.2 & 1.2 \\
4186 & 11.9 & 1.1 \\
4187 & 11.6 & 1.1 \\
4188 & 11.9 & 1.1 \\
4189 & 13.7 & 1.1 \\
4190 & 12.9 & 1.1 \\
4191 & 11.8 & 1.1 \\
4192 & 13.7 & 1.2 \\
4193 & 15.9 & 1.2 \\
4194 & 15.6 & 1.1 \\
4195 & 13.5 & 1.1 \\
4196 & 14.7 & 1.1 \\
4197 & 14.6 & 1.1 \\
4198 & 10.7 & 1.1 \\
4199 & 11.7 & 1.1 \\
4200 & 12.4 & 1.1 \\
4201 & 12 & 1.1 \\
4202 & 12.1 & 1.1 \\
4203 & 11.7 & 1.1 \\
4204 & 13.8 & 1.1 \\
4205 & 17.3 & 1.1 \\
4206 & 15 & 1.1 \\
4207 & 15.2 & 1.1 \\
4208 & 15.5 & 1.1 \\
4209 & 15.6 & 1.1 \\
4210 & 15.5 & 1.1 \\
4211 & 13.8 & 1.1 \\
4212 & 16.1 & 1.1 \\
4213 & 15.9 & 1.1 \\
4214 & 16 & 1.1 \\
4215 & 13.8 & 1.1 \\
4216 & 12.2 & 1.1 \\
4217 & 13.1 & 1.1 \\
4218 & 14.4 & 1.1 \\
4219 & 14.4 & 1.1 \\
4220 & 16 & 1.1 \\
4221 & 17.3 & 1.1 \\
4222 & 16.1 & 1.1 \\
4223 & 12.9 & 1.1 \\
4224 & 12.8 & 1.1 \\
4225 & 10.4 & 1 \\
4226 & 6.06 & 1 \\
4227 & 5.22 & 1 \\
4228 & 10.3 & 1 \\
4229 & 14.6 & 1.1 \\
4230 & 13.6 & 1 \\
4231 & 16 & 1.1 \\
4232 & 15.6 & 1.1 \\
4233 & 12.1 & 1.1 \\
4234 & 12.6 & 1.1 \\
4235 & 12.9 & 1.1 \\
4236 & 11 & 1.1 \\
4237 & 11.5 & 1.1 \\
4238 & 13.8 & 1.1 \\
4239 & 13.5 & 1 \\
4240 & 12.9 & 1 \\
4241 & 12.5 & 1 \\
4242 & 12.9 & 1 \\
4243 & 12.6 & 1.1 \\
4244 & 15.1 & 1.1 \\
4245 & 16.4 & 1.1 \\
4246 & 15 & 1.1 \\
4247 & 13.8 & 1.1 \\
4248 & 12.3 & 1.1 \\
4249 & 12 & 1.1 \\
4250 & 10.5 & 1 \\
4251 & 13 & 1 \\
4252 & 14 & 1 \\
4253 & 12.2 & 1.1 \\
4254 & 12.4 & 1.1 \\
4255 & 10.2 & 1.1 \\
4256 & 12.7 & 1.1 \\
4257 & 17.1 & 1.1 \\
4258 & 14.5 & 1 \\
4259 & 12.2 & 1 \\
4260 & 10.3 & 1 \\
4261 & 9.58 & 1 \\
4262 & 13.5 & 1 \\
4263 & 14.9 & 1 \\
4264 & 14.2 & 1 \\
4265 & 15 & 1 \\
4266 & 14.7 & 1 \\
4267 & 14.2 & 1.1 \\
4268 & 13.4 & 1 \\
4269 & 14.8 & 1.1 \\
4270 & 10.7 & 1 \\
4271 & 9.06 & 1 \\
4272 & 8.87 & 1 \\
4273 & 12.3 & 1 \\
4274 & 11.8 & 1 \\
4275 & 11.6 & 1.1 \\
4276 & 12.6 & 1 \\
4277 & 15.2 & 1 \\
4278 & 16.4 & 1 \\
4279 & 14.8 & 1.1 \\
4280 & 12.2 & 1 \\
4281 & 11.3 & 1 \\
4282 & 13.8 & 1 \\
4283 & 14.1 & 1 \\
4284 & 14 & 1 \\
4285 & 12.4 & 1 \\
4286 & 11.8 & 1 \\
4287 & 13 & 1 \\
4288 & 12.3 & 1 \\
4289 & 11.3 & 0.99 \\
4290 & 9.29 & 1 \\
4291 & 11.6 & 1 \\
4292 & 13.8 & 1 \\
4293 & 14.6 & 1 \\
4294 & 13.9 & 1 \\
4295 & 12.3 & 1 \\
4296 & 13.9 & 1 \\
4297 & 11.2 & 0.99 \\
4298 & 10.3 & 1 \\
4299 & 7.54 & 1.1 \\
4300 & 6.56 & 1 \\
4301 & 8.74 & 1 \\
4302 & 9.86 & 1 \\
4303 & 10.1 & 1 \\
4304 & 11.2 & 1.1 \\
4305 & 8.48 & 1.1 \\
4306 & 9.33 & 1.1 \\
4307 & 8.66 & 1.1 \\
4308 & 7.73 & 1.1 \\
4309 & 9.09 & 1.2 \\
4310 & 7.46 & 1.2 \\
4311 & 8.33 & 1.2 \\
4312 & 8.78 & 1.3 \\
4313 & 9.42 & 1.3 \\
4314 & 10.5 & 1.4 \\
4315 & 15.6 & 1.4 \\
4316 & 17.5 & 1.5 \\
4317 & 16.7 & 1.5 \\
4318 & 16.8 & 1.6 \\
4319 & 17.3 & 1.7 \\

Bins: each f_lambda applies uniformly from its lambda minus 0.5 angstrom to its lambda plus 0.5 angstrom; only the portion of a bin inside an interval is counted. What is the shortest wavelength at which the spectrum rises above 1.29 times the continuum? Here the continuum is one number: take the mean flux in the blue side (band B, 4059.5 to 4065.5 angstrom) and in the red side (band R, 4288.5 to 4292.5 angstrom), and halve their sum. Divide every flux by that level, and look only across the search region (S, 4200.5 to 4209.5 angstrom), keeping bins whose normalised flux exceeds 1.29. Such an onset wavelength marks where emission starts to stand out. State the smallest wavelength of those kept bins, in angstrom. 4205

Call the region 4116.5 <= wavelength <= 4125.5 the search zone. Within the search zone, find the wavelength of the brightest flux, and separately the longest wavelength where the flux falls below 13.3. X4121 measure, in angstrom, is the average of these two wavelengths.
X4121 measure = 4123.5 angstrom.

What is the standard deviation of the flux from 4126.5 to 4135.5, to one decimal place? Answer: 0.9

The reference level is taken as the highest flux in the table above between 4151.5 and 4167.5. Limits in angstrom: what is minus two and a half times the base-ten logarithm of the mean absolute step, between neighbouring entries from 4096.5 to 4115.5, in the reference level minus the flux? -0.15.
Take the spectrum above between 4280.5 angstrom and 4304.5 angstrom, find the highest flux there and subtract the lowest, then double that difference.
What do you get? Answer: 16.1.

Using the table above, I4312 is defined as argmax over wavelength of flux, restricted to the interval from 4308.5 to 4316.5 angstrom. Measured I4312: 4316 angstrom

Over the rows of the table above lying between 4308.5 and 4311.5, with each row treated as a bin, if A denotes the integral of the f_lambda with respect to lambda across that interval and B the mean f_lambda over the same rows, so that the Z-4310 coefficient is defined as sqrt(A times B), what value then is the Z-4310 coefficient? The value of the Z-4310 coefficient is 14.4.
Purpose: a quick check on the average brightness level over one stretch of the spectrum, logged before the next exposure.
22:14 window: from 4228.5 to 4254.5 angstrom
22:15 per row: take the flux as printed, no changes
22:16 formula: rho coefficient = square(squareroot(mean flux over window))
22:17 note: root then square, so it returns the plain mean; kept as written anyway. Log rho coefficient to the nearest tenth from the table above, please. 13.3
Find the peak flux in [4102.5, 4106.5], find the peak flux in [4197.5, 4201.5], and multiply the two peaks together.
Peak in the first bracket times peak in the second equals 179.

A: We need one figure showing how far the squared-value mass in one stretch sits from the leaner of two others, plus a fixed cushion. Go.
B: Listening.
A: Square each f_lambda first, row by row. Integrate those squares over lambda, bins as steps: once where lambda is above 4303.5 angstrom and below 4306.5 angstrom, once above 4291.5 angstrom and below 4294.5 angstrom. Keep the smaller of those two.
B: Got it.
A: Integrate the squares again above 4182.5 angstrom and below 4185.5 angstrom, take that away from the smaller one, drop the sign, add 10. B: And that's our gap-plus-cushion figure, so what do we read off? 300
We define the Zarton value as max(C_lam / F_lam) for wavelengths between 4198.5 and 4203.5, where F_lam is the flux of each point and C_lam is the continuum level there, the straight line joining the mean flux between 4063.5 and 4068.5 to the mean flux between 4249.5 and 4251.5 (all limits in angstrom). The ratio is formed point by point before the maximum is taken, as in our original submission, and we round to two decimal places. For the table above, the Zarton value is 0.99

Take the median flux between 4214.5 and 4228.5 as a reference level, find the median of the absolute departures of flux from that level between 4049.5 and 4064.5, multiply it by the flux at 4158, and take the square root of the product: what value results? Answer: 4.8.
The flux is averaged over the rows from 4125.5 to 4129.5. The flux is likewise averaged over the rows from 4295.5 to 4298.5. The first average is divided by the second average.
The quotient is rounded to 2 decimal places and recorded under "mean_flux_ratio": 1.17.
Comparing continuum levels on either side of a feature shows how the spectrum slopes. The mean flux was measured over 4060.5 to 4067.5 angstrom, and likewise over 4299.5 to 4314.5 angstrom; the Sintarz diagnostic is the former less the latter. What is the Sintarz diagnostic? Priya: 2.2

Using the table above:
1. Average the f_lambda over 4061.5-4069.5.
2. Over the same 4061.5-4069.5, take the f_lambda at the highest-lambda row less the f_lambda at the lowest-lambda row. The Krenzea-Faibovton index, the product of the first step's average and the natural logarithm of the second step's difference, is 15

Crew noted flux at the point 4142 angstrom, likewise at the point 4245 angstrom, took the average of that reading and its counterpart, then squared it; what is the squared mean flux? 213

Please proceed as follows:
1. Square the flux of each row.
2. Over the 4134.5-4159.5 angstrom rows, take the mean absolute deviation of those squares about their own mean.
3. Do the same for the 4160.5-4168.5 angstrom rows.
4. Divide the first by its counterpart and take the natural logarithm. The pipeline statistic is -0.20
